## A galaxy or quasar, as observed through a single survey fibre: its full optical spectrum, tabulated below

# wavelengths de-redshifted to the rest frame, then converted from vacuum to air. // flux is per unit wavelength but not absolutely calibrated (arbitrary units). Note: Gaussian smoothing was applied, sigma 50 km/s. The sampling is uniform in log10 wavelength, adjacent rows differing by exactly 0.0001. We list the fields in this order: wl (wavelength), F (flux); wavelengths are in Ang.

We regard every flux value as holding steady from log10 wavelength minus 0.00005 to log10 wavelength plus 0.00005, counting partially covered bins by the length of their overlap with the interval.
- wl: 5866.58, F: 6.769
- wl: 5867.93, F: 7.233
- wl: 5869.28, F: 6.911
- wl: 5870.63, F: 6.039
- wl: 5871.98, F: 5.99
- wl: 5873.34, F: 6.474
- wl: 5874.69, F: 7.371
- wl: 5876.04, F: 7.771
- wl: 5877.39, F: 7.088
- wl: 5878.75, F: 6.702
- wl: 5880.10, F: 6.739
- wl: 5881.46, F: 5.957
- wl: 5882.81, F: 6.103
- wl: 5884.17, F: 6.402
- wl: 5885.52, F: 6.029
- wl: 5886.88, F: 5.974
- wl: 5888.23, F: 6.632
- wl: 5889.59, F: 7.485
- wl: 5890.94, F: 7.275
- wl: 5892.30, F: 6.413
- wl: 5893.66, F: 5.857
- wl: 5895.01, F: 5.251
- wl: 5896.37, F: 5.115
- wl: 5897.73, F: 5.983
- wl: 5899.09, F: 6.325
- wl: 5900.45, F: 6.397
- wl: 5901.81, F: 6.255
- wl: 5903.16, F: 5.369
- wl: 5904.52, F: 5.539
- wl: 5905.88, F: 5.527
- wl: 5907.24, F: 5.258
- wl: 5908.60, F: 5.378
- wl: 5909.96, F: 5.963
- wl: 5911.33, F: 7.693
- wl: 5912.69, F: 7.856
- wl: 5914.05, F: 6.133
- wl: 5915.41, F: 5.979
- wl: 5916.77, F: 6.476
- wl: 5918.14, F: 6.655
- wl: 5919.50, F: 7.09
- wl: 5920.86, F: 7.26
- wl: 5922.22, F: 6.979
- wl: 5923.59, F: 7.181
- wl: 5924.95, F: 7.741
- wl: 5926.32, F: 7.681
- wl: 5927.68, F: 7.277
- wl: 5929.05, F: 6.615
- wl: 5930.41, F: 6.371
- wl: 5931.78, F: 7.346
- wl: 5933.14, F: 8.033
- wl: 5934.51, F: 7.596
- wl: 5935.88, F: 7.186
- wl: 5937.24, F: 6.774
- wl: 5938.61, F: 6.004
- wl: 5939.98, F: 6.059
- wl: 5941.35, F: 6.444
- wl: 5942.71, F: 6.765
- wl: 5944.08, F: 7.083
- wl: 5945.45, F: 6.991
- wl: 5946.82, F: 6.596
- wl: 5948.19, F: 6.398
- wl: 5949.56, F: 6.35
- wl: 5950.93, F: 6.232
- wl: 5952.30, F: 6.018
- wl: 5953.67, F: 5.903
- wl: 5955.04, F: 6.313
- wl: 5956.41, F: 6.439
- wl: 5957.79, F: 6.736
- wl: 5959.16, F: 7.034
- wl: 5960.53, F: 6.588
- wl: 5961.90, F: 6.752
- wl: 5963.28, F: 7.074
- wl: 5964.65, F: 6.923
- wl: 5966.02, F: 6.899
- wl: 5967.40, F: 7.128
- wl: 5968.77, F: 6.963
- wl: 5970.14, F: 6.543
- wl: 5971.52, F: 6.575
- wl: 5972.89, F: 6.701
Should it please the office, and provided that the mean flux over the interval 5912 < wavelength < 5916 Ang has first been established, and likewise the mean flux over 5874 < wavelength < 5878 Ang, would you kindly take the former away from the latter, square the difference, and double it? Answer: 1.1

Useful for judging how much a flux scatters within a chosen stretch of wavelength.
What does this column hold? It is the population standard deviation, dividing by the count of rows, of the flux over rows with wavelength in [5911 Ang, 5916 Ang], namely 0.86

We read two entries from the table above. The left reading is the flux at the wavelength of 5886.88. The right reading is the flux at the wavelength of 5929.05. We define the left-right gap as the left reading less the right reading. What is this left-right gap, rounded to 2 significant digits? -0.64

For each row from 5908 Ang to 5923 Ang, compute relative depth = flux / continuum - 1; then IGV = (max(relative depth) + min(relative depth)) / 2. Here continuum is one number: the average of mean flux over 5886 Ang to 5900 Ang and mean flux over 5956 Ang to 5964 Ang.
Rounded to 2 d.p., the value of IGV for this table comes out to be 0.02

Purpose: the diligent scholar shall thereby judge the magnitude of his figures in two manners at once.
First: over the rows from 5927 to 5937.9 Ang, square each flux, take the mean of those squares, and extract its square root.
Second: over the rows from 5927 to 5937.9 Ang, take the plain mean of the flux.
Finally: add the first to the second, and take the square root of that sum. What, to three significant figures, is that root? 3.78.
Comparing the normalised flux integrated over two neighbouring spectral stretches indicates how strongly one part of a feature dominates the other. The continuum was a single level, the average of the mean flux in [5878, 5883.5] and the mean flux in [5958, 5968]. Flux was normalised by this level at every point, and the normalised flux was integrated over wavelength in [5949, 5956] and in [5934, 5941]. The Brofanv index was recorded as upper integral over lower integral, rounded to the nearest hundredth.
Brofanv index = 0.92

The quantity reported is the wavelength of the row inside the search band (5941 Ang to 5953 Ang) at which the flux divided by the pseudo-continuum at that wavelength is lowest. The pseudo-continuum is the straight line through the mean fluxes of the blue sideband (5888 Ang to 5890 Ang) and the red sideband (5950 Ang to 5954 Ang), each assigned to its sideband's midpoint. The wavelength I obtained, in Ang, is 5952.30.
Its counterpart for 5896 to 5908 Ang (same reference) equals 5896.37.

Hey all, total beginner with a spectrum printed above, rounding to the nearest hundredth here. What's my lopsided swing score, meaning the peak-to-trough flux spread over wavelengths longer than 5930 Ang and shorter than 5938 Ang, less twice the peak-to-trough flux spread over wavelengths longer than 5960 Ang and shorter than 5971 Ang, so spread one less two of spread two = 0.49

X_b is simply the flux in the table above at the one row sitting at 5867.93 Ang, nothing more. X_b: 7.233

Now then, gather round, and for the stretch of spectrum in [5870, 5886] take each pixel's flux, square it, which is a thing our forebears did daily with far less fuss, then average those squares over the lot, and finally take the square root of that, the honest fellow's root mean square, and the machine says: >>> 6.6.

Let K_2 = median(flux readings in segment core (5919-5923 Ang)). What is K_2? 7.1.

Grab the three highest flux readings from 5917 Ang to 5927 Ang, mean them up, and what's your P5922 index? 7.56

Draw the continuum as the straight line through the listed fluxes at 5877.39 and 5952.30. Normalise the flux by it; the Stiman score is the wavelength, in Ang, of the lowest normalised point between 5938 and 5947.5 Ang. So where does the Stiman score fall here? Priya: 5938.61 Ang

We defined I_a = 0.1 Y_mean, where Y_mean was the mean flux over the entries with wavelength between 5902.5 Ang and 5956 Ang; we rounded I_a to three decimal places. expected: 0.662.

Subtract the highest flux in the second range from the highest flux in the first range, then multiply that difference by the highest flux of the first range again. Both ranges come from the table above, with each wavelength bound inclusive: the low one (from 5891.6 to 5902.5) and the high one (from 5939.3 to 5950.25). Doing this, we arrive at -4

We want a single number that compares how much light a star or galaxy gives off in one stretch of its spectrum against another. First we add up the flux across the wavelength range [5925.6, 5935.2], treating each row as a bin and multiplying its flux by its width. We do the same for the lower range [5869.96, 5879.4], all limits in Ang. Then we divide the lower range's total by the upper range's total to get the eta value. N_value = 0.92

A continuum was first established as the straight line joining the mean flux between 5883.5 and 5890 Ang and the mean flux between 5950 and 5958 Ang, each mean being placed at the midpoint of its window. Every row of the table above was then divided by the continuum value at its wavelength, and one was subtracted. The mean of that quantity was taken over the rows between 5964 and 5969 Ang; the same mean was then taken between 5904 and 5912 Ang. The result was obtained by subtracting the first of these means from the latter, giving -0.20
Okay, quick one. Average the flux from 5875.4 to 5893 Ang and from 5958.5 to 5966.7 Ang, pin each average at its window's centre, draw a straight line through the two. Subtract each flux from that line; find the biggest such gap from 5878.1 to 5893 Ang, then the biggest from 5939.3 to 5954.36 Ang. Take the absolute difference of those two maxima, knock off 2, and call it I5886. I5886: -1.7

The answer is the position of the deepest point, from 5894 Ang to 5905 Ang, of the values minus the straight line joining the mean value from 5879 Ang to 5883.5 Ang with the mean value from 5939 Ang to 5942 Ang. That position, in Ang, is 5896.37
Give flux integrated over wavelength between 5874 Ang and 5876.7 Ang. 20.5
